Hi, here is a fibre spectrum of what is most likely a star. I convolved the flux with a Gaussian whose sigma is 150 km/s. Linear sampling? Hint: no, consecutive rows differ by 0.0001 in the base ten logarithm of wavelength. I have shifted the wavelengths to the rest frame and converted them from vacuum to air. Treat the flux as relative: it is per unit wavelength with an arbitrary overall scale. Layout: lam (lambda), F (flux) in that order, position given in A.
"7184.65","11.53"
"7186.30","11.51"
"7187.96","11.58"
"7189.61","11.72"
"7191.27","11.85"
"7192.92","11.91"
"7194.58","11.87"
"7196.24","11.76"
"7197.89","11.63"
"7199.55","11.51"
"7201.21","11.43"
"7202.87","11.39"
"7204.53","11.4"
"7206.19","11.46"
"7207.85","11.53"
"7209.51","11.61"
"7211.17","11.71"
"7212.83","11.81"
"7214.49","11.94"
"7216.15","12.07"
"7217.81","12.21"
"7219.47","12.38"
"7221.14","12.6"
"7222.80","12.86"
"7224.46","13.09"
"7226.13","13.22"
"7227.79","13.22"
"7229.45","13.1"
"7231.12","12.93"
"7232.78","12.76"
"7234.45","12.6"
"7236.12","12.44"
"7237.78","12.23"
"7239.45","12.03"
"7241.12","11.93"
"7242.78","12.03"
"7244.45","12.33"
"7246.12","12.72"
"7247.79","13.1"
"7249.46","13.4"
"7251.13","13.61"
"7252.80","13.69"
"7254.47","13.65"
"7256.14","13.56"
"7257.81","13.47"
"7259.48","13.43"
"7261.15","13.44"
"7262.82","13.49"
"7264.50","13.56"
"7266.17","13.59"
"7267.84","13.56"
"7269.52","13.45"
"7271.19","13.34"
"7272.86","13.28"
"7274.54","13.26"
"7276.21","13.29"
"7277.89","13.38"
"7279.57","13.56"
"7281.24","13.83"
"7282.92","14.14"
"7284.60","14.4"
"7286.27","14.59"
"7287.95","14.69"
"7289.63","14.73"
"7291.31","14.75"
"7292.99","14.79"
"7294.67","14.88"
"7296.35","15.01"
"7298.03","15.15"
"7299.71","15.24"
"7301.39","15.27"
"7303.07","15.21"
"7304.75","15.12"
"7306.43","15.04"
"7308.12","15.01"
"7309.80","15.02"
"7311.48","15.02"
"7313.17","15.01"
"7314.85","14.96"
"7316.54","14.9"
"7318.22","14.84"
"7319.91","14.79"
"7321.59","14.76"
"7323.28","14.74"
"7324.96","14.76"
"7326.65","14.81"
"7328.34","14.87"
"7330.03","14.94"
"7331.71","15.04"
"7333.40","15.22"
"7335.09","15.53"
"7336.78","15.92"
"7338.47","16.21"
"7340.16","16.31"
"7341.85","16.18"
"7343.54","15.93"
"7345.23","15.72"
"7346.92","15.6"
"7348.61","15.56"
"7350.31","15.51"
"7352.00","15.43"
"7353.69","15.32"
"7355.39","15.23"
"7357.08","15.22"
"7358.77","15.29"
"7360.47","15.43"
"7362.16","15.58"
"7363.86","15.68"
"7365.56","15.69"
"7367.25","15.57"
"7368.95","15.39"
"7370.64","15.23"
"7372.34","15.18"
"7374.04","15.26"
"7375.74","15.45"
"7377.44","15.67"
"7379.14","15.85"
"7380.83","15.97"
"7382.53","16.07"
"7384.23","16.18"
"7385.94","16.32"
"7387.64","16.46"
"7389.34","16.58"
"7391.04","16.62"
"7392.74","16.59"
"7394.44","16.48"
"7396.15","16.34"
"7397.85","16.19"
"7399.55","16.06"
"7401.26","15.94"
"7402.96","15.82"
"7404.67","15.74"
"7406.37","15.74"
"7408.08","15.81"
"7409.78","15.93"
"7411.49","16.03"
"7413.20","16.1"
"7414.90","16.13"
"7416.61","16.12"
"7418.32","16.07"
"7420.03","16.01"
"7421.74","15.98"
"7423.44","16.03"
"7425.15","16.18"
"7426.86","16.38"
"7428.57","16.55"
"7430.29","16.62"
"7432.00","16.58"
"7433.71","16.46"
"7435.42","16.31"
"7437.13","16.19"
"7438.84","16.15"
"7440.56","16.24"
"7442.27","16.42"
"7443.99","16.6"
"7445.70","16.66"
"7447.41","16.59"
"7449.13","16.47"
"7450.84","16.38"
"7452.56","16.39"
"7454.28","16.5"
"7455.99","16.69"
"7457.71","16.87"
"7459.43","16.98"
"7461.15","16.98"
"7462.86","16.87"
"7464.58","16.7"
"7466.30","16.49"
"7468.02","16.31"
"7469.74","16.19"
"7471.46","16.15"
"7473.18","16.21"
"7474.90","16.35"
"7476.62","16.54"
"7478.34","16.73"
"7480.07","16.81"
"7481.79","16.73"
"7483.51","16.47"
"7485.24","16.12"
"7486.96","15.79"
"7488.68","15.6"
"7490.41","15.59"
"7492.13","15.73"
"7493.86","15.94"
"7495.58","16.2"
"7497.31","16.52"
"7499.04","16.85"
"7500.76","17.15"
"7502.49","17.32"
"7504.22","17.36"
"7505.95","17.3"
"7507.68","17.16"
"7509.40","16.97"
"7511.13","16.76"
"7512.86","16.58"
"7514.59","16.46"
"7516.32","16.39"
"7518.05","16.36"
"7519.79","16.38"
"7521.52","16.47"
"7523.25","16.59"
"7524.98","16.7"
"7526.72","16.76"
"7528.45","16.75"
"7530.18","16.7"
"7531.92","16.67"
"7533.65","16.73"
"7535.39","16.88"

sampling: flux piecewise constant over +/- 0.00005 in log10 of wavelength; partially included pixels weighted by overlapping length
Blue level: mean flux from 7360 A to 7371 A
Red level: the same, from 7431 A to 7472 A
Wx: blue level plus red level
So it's 32.0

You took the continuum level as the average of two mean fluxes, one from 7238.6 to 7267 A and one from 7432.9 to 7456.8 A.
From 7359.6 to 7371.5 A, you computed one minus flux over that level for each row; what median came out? -0.05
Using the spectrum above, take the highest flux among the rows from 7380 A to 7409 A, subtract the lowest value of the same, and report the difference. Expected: 0.9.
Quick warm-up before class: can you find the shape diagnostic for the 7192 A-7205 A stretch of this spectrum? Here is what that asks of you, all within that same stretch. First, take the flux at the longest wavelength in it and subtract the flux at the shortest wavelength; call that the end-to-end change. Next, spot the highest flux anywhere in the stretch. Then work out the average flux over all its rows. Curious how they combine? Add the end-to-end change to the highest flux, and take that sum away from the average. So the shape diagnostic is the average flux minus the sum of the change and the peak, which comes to 0.2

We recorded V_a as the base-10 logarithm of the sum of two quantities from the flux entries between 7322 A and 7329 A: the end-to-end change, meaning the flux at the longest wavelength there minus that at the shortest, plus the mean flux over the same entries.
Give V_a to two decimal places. 1.17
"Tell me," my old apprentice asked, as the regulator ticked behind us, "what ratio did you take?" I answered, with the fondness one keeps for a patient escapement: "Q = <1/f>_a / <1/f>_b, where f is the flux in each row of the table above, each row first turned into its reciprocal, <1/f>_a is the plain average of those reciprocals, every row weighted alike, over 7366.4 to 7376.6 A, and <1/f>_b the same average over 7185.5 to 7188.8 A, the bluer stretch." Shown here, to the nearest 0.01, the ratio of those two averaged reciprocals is 0.75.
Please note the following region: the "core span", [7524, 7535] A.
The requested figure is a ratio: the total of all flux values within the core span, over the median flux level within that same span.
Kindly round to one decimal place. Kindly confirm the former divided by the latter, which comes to 6.0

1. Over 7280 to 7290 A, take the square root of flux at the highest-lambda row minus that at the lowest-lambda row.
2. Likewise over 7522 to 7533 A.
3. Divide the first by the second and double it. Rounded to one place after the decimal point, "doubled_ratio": 24.3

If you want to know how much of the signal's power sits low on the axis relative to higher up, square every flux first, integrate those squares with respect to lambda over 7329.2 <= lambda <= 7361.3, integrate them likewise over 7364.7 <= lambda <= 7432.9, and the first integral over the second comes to 0.44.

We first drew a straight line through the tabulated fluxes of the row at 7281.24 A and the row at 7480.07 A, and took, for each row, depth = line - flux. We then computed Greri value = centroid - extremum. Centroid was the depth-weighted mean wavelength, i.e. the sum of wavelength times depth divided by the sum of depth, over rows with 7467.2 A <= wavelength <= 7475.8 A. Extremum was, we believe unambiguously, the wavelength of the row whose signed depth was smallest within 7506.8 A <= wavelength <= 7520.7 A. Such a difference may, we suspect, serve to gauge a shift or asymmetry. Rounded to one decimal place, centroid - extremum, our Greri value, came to -36.1 A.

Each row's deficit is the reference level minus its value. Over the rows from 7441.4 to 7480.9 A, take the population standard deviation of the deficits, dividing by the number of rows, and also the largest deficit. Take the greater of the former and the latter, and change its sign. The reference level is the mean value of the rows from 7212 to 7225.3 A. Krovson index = -0.24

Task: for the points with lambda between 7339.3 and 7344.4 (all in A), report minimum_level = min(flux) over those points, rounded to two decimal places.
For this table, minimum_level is 15.93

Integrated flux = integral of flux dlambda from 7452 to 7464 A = 201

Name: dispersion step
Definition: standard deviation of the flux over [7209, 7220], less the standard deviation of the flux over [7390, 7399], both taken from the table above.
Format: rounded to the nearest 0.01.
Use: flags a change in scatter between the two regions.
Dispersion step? 0.10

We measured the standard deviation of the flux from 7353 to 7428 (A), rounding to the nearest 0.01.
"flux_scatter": 0.41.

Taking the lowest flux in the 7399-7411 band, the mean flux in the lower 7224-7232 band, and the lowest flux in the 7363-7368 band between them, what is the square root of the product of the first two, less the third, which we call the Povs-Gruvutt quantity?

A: -1.2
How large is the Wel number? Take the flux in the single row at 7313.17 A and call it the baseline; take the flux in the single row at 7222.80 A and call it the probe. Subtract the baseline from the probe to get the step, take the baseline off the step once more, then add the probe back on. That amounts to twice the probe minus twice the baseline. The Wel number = -4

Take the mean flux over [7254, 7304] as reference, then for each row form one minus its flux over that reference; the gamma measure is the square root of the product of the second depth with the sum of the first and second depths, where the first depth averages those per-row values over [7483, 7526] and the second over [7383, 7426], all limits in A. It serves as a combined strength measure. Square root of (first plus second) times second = 0.22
